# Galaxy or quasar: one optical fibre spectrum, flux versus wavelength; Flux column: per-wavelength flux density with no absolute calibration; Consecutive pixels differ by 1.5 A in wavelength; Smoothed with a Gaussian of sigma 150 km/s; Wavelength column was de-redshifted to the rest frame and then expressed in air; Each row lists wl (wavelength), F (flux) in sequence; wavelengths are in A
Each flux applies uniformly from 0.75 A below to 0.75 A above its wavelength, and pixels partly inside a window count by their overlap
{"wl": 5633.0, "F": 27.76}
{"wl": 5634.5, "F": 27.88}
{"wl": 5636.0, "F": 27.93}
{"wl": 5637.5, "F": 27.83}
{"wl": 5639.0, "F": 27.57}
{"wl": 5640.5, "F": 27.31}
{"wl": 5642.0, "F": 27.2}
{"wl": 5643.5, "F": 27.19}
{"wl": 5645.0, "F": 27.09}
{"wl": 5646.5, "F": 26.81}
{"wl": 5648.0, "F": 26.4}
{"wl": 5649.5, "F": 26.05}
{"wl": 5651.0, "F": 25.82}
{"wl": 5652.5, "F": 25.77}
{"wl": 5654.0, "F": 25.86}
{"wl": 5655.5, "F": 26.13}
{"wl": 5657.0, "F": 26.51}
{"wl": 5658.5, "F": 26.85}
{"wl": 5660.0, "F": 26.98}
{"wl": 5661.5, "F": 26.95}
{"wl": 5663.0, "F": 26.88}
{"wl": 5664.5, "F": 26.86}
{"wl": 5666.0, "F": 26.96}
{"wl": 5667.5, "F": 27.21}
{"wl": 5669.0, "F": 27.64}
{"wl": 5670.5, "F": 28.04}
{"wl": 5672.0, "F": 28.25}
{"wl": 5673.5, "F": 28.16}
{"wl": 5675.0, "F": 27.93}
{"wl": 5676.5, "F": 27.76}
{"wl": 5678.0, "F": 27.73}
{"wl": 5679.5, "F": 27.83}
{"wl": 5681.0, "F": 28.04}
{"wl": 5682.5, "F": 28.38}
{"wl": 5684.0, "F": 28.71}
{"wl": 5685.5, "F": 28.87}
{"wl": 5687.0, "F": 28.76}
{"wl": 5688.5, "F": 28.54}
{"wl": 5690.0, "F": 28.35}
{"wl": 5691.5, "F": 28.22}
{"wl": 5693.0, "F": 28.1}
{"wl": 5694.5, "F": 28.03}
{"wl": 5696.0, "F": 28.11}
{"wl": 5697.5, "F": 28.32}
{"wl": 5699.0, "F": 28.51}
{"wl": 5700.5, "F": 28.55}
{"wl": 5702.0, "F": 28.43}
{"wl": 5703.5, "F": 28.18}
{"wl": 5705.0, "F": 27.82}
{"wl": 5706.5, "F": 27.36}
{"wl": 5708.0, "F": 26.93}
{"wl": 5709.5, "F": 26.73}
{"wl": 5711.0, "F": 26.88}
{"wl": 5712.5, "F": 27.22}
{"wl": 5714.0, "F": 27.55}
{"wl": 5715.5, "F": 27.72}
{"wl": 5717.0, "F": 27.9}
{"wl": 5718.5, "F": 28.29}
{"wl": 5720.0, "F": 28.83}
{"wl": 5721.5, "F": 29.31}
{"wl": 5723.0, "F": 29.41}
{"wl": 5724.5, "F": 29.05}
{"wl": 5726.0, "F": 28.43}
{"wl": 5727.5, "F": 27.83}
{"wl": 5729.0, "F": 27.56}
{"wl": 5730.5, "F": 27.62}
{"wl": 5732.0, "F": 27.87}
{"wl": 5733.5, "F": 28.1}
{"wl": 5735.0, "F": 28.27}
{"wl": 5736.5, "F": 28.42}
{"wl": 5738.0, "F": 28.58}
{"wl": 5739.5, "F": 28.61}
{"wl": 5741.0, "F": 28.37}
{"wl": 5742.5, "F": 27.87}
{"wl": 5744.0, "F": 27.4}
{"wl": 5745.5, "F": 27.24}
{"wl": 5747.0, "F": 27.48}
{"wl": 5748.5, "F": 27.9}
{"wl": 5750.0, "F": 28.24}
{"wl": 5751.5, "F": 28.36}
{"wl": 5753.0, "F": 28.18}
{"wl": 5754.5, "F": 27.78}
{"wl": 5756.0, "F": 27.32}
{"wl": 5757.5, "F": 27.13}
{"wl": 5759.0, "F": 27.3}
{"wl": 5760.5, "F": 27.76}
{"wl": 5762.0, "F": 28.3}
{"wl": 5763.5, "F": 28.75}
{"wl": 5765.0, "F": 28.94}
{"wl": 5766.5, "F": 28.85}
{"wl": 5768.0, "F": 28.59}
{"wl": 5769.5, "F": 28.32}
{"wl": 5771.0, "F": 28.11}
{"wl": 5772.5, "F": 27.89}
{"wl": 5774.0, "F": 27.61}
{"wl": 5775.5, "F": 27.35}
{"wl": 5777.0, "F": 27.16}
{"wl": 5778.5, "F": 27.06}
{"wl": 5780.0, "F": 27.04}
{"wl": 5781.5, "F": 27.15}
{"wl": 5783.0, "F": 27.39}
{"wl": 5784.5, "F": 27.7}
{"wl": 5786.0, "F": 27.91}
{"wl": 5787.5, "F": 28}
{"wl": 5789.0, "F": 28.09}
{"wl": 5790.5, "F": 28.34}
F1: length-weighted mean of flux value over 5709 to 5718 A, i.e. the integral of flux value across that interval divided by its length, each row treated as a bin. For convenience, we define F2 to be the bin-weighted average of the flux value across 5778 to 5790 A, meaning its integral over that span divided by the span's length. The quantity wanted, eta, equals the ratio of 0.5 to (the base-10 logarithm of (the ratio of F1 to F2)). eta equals -164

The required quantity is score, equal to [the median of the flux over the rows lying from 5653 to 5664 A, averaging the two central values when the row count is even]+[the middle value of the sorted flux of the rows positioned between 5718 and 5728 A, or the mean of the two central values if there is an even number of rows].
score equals 55.7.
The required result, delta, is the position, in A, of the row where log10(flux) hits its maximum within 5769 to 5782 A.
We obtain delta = 5769.5 A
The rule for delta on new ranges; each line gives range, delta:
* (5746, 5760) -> 5751.5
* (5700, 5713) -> 5700.5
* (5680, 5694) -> 5685.5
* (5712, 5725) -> 5723.0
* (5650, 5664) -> 5660.0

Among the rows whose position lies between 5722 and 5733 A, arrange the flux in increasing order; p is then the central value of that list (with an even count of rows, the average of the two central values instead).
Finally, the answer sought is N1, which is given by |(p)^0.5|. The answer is 5.28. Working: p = 27.9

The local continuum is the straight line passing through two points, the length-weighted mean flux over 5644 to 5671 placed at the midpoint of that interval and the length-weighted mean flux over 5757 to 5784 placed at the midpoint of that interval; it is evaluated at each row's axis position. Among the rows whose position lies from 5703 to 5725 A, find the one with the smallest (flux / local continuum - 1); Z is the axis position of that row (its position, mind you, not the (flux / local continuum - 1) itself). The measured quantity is 5709.5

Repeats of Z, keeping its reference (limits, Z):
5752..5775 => 5757.5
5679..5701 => 5679.5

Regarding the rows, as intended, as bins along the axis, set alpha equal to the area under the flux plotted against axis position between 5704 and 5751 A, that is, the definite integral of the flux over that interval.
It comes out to 1314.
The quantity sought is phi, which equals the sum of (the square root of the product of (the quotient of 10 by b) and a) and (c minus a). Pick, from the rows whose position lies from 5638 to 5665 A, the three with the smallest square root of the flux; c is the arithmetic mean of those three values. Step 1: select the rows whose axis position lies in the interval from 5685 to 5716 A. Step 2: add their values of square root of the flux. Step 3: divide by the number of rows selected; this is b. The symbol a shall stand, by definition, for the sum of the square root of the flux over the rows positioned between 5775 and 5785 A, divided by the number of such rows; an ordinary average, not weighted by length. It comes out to 3.00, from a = 5.22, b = 5.29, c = 5.08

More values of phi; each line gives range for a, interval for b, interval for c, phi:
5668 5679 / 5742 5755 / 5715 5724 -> 3.17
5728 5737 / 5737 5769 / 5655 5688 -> 3.02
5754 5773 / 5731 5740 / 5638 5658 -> 2.94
